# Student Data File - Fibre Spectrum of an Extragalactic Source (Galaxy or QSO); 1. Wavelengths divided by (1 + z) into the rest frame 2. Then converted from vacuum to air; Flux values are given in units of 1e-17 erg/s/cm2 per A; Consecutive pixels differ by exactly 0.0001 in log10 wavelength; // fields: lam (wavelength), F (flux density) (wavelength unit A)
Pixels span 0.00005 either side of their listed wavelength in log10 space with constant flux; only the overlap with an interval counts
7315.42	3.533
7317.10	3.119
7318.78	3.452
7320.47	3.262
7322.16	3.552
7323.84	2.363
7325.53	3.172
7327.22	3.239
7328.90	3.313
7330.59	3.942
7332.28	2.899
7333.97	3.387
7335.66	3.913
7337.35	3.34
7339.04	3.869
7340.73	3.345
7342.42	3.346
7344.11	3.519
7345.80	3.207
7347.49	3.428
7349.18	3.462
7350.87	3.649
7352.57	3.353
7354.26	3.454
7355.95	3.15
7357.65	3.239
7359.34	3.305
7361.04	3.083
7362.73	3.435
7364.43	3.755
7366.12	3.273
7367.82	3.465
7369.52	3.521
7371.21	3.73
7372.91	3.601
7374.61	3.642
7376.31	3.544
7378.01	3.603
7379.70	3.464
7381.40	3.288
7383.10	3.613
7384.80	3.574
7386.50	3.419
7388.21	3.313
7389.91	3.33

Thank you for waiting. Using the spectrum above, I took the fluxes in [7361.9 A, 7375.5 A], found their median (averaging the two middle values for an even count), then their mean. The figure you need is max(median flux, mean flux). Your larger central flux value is 3.56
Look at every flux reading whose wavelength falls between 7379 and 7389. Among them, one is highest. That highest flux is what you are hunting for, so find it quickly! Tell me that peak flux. 3.613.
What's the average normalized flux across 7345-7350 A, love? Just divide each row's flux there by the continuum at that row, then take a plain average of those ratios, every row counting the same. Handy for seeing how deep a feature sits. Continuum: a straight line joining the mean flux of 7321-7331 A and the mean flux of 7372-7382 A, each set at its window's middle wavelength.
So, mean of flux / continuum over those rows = 1.00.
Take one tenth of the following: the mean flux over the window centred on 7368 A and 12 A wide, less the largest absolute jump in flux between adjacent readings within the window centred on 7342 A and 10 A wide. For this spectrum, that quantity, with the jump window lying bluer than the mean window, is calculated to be 0.301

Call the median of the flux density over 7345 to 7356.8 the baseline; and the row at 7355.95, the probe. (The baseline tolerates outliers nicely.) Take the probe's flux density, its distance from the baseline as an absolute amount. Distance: 0.28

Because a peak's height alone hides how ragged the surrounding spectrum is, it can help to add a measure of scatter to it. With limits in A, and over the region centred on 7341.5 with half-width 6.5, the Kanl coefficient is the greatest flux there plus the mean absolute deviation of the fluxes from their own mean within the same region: 4.12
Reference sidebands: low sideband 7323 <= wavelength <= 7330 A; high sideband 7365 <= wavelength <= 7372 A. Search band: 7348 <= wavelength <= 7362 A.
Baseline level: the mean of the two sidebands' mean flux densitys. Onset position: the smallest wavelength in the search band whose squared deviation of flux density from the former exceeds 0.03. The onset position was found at 7349.18 A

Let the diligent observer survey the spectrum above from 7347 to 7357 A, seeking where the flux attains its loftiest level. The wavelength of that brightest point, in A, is 7350.87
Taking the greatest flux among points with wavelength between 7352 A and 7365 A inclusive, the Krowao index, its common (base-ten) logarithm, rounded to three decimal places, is 0.575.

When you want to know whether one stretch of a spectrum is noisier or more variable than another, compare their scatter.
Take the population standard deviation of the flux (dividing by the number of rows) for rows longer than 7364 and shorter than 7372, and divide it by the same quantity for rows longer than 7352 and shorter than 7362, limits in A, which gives 1.4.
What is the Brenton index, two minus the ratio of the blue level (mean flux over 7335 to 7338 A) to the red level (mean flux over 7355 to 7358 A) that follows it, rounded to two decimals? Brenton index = 0.86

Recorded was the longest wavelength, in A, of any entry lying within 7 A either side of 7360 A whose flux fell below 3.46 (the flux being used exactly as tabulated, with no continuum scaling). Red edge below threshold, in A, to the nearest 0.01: 7366.12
